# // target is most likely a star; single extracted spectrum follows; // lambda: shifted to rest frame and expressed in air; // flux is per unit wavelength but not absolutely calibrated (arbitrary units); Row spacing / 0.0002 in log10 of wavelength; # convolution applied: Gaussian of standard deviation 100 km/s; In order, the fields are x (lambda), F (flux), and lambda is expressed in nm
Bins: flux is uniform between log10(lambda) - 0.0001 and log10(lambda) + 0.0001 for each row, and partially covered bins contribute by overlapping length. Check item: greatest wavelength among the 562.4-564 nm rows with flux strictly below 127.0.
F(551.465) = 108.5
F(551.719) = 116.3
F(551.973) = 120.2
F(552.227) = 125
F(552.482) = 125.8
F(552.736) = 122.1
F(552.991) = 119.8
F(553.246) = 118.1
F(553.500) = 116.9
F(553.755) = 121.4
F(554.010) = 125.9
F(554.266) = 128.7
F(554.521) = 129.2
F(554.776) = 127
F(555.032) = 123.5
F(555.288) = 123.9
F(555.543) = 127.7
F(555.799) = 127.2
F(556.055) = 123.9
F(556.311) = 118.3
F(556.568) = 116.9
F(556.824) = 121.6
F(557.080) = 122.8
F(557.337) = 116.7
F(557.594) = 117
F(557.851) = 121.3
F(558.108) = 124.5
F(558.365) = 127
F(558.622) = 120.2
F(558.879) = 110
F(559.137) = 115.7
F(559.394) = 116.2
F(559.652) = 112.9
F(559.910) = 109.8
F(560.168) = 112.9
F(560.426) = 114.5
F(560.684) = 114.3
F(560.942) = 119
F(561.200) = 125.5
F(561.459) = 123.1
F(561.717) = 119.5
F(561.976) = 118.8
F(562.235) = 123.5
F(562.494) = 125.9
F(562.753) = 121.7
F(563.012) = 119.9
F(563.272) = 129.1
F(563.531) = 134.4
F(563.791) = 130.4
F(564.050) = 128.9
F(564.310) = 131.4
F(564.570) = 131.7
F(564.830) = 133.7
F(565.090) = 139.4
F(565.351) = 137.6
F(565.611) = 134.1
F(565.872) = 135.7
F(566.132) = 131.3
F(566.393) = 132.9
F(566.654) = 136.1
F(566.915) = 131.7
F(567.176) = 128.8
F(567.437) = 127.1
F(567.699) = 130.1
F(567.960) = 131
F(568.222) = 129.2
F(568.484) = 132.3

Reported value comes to 563.012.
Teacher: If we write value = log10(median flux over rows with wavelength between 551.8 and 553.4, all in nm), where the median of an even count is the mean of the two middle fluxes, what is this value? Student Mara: 2.08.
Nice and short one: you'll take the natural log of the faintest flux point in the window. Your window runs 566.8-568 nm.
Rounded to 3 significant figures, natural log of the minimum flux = 4.84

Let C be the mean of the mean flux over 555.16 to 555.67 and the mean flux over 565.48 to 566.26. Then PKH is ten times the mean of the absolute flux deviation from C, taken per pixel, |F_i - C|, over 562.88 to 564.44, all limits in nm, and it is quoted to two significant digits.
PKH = 31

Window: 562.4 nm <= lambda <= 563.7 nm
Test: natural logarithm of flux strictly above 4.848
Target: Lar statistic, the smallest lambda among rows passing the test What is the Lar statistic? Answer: 563.272 nm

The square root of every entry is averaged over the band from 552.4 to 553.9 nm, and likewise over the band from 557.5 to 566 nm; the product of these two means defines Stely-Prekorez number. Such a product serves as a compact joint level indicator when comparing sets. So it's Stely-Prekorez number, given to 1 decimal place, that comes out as 122.1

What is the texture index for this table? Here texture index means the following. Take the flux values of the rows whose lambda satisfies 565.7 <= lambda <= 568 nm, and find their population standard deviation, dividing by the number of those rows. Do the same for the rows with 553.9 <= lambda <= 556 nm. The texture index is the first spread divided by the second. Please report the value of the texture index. 1.43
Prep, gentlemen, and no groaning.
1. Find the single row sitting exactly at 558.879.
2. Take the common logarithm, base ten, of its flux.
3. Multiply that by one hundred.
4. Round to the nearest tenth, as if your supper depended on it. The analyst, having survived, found 204.1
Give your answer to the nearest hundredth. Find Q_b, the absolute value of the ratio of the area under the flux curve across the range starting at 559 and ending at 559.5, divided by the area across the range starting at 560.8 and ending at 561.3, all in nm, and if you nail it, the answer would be 0.95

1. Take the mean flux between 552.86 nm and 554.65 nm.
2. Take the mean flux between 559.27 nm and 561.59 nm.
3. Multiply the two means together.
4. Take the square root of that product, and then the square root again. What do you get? 10.9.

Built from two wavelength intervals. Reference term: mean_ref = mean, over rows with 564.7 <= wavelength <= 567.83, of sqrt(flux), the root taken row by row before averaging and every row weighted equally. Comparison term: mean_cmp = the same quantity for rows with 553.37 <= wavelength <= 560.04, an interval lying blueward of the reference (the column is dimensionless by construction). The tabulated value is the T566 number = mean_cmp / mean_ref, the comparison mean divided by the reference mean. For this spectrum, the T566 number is 0.953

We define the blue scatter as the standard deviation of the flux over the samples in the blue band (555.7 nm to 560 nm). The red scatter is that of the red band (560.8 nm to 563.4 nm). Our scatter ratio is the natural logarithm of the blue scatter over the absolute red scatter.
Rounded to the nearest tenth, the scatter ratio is 0.4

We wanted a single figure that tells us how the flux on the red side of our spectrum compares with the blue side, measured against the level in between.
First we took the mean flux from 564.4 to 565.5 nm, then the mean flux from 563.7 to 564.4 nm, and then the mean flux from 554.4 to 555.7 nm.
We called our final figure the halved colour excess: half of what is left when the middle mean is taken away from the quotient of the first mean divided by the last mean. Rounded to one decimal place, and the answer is -64.6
